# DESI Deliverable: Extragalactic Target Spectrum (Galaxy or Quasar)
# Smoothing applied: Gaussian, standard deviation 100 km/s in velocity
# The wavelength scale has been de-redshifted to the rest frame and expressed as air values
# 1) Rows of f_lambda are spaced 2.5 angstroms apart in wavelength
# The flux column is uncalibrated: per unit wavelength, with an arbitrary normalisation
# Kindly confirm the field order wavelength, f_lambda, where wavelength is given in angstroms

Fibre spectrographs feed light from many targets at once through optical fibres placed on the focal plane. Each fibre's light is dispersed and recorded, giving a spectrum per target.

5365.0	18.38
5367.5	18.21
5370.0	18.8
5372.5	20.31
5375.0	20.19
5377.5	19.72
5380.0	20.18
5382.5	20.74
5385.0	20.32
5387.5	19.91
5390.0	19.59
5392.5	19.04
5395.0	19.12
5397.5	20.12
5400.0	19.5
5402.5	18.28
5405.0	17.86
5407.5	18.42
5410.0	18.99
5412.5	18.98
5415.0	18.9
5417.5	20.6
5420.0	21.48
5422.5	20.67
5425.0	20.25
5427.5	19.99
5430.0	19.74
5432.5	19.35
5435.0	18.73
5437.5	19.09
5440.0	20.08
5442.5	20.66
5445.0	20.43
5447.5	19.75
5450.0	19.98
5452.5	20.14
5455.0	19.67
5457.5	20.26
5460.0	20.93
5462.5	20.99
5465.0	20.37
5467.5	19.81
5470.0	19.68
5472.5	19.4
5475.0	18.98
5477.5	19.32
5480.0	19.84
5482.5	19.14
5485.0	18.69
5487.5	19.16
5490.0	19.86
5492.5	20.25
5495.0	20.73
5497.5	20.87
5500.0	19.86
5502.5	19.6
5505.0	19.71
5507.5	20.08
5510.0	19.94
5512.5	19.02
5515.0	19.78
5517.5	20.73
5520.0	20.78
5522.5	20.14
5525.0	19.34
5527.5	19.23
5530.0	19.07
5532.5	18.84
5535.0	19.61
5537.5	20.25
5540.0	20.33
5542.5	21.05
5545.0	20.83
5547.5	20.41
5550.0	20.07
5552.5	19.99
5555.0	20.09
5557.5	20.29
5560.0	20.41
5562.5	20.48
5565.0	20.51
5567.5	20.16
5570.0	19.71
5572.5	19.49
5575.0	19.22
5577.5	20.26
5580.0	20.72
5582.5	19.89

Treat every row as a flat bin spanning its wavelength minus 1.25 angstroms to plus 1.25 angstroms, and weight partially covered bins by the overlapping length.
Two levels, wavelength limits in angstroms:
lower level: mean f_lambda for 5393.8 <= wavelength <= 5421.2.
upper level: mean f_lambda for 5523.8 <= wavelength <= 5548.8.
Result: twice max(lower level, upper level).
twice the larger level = 39.8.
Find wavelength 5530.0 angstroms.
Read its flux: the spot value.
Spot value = 19.07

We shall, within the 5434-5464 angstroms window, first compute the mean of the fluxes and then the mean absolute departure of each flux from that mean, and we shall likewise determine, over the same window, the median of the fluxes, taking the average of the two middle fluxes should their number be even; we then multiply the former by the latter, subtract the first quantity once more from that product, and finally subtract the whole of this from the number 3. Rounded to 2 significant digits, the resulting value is -6.8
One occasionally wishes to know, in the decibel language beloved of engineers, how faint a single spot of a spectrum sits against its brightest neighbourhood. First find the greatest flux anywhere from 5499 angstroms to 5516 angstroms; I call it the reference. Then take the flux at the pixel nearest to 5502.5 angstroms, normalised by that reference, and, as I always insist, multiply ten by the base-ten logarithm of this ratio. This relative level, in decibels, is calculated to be -0.11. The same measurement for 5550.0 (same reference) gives 0.00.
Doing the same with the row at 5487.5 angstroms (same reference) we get -0.20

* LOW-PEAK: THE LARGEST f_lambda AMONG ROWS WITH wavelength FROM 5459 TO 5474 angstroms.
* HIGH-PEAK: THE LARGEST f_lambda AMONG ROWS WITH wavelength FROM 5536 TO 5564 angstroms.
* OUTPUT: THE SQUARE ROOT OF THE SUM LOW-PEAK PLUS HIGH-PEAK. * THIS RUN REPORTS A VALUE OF 6.48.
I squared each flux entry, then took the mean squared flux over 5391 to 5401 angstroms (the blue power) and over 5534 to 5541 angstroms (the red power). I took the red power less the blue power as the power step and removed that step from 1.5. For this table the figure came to -23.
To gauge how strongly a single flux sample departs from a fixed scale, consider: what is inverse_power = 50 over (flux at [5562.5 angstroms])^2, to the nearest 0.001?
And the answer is 0.119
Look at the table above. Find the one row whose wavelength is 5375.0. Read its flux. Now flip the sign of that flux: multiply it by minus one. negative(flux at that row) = -20.2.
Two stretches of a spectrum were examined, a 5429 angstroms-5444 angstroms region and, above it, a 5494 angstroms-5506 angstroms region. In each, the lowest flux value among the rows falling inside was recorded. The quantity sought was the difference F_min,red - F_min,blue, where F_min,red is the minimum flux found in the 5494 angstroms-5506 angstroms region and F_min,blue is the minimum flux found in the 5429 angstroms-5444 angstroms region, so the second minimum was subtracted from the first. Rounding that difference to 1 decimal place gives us 0.9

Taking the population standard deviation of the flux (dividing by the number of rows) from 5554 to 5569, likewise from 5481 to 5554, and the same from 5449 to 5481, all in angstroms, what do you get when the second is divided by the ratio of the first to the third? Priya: 2.34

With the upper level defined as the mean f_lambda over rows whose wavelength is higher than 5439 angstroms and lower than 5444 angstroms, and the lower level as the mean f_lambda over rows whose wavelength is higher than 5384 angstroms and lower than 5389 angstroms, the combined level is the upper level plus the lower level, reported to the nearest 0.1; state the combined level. 40.5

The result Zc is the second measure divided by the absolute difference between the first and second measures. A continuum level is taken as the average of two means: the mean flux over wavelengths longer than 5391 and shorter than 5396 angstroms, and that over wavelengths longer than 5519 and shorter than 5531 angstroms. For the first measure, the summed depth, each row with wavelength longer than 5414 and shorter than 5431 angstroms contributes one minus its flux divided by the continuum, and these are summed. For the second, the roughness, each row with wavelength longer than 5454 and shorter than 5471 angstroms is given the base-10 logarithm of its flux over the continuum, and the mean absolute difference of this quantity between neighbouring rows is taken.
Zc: 0.030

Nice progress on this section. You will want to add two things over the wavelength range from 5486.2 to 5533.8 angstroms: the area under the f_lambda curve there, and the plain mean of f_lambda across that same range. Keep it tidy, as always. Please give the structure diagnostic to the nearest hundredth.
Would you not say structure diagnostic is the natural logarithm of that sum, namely 6.87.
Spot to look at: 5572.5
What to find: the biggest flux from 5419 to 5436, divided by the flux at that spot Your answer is 1.10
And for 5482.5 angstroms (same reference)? 1.12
